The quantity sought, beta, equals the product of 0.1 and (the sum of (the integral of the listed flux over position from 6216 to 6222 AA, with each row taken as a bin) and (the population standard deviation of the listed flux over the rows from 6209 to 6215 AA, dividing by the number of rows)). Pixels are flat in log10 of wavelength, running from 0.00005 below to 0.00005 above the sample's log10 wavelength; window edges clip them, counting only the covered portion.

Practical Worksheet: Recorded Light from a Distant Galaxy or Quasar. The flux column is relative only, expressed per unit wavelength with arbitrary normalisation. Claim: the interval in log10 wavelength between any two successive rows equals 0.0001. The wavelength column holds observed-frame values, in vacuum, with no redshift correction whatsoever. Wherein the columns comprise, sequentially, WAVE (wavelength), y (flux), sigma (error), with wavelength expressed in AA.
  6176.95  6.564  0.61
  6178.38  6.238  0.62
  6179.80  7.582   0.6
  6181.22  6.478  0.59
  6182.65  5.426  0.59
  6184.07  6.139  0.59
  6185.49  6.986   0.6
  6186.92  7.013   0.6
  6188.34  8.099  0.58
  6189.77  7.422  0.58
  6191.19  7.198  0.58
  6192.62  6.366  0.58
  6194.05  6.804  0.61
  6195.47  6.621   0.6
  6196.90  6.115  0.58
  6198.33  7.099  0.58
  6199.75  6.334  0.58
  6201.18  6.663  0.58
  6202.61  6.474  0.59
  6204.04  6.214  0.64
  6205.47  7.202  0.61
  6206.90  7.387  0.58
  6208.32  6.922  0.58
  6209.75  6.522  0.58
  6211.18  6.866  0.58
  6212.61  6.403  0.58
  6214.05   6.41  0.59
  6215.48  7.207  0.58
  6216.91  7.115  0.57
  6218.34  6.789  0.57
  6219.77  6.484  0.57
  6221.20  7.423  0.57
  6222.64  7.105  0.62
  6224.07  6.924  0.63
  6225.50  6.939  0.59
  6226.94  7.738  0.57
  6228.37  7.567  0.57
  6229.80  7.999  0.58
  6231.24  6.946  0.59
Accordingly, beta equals 4.20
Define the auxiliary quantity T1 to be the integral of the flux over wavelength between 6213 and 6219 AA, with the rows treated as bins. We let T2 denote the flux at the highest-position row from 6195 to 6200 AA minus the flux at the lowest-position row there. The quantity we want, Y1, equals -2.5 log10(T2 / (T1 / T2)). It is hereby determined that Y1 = 6.7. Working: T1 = 41.1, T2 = -0.3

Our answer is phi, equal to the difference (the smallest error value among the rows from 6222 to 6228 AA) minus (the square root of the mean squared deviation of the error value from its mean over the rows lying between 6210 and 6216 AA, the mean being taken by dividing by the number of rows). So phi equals 0.566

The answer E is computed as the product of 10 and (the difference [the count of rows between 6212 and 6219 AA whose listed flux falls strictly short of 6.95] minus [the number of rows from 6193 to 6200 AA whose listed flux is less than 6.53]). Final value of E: 10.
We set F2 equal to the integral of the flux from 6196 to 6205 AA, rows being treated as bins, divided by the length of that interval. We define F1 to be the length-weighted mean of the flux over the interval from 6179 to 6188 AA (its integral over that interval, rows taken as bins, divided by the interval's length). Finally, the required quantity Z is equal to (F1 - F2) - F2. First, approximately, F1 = 6.67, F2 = 6.50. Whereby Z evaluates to -6.3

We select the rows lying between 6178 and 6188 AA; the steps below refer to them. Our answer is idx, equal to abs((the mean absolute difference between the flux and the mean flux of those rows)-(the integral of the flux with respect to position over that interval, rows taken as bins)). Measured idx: 65.7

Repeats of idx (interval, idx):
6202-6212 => 67.7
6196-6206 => 65.4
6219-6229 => 71.3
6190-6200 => 66.7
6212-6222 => 68.0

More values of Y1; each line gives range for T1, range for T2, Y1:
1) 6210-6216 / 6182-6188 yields 3.0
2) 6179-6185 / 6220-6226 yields 5.5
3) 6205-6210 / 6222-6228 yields 4.9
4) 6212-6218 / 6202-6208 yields 4.2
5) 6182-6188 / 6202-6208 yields 4.2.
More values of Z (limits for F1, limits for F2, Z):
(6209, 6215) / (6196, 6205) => -6.4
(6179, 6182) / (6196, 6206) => -6.2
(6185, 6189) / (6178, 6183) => -5.7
